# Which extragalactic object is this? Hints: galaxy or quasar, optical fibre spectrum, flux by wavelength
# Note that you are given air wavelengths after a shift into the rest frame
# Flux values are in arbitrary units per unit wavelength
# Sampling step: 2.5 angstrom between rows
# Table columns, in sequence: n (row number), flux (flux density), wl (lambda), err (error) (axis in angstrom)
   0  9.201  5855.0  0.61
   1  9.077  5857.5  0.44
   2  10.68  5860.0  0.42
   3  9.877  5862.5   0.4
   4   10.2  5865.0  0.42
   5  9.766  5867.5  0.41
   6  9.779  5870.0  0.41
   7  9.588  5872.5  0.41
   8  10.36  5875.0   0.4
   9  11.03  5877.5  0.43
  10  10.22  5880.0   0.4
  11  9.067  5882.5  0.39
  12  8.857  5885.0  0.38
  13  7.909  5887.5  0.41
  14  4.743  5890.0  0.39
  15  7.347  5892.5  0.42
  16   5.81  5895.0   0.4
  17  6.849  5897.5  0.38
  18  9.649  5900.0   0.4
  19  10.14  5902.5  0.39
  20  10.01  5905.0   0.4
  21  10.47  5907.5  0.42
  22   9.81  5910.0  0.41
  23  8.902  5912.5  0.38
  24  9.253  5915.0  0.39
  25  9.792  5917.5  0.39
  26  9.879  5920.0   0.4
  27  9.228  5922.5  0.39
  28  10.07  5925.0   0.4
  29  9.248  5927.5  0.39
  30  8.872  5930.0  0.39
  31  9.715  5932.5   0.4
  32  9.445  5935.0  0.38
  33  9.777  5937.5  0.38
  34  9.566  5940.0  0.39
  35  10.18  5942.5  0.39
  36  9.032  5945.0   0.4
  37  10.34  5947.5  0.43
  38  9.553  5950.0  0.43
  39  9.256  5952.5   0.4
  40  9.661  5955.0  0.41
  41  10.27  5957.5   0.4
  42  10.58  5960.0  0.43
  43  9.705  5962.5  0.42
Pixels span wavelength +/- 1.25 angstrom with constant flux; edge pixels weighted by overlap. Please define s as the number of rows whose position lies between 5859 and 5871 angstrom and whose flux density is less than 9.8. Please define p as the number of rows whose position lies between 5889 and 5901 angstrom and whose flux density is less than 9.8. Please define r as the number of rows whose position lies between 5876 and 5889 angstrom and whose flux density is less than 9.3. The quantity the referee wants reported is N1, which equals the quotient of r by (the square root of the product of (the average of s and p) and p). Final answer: 0.72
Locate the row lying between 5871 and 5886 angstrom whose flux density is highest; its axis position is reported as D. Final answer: 5877.5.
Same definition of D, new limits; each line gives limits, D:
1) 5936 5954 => 5947.5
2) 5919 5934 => 5925.0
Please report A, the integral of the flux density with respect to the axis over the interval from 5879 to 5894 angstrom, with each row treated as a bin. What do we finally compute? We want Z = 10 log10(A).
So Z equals 20.8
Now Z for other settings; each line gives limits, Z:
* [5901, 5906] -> 17.0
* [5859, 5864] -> 17.1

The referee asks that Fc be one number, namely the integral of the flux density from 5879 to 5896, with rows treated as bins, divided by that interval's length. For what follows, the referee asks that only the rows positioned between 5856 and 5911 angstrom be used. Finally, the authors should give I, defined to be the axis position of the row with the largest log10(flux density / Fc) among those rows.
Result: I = 5877.5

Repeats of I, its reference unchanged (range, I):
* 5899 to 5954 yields 5907.5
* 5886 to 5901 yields 5900.0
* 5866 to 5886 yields 5877.5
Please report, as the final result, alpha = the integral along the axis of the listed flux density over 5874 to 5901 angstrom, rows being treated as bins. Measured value 225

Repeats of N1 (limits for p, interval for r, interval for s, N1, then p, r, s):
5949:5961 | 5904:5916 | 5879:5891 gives 0.62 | 3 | 2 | 4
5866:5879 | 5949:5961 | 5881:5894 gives 0.29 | 3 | 1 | 5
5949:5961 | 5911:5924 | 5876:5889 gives 1.00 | 3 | 3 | 3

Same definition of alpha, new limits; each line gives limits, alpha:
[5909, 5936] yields 256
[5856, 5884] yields 279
